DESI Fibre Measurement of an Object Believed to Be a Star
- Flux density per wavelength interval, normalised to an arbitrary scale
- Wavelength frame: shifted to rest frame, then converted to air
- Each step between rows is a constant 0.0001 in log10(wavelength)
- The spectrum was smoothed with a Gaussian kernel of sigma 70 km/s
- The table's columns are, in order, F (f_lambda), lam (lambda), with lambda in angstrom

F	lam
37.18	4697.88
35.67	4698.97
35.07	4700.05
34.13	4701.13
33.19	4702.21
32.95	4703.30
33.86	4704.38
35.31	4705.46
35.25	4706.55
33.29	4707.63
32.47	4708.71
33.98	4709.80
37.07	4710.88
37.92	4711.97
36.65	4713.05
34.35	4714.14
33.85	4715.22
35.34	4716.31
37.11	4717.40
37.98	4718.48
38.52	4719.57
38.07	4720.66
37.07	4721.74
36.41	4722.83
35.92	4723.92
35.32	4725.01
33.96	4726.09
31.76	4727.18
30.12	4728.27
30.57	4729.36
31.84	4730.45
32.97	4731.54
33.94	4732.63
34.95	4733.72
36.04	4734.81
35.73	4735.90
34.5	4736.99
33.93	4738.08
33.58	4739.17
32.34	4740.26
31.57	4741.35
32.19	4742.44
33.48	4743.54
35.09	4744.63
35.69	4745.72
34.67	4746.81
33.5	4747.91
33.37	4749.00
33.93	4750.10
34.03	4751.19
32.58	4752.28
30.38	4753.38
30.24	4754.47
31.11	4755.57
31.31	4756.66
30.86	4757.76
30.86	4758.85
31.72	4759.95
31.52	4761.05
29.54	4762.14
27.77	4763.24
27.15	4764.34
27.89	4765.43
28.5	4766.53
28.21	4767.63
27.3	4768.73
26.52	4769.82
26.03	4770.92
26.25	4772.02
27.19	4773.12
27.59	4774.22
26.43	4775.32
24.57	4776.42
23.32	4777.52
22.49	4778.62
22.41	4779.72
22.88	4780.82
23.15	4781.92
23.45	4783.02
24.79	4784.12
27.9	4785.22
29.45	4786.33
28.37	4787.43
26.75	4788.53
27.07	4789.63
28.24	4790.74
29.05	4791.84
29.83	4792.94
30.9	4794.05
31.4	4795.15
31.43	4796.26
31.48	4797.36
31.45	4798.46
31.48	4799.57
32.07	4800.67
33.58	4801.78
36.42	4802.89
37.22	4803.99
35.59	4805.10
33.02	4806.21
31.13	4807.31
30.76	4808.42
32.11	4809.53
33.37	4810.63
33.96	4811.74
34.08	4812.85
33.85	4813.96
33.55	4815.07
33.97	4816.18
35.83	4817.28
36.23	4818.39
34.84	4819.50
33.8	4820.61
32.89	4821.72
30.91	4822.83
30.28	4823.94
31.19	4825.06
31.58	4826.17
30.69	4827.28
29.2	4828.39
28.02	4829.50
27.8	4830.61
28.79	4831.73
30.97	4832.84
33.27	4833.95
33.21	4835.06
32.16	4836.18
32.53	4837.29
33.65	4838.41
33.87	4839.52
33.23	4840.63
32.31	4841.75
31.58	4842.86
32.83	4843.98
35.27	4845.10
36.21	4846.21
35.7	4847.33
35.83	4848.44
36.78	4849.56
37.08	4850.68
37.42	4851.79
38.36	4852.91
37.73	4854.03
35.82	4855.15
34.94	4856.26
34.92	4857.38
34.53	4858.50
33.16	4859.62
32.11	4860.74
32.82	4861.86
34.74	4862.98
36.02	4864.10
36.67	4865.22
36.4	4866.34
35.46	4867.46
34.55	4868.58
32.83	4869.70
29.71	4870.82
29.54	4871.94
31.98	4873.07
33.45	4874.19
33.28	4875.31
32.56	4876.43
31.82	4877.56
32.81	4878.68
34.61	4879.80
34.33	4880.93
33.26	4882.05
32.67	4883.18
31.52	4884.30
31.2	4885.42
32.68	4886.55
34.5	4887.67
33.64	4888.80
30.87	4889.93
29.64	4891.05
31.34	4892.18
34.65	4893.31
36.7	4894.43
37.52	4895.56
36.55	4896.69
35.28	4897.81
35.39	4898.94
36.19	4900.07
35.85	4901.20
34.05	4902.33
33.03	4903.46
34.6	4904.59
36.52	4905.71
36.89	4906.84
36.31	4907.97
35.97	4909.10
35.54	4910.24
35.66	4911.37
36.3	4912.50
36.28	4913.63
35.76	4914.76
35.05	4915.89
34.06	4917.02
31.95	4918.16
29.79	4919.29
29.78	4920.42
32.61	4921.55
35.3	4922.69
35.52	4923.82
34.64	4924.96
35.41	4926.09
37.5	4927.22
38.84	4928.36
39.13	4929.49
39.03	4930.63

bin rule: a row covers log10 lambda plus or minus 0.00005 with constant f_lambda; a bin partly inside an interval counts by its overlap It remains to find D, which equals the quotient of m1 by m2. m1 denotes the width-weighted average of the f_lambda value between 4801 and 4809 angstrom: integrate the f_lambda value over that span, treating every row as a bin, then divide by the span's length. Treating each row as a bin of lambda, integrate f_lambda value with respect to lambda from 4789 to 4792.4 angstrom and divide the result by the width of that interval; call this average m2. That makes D 1.20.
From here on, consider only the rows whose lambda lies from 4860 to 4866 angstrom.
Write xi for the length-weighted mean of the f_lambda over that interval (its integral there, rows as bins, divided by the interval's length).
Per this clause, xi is 34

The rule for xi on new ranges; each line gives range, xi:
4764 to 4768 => 28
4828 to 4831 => 28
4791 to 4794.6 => 30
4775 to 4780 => 24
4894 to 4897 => 37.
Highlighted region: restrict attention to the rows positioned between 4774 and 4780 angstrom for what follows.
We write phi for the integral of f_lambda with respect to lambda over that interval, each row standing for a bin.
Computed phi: 146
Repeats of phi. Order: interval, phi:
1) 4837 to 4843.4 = 211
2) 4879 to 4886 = 230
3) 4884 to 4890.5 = 211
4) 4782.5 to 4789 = 174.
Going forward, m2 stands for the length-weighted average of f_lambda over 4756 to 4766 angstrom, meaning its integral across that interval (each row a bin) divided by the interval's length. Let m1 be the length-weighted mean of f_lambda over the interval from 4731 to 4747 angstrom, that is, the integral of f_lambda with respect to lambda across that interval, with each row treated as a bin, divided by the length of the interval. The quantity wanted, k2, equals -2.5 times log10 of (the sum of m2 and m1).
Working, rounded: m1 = 34.0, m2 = 29.9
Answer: -4.51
